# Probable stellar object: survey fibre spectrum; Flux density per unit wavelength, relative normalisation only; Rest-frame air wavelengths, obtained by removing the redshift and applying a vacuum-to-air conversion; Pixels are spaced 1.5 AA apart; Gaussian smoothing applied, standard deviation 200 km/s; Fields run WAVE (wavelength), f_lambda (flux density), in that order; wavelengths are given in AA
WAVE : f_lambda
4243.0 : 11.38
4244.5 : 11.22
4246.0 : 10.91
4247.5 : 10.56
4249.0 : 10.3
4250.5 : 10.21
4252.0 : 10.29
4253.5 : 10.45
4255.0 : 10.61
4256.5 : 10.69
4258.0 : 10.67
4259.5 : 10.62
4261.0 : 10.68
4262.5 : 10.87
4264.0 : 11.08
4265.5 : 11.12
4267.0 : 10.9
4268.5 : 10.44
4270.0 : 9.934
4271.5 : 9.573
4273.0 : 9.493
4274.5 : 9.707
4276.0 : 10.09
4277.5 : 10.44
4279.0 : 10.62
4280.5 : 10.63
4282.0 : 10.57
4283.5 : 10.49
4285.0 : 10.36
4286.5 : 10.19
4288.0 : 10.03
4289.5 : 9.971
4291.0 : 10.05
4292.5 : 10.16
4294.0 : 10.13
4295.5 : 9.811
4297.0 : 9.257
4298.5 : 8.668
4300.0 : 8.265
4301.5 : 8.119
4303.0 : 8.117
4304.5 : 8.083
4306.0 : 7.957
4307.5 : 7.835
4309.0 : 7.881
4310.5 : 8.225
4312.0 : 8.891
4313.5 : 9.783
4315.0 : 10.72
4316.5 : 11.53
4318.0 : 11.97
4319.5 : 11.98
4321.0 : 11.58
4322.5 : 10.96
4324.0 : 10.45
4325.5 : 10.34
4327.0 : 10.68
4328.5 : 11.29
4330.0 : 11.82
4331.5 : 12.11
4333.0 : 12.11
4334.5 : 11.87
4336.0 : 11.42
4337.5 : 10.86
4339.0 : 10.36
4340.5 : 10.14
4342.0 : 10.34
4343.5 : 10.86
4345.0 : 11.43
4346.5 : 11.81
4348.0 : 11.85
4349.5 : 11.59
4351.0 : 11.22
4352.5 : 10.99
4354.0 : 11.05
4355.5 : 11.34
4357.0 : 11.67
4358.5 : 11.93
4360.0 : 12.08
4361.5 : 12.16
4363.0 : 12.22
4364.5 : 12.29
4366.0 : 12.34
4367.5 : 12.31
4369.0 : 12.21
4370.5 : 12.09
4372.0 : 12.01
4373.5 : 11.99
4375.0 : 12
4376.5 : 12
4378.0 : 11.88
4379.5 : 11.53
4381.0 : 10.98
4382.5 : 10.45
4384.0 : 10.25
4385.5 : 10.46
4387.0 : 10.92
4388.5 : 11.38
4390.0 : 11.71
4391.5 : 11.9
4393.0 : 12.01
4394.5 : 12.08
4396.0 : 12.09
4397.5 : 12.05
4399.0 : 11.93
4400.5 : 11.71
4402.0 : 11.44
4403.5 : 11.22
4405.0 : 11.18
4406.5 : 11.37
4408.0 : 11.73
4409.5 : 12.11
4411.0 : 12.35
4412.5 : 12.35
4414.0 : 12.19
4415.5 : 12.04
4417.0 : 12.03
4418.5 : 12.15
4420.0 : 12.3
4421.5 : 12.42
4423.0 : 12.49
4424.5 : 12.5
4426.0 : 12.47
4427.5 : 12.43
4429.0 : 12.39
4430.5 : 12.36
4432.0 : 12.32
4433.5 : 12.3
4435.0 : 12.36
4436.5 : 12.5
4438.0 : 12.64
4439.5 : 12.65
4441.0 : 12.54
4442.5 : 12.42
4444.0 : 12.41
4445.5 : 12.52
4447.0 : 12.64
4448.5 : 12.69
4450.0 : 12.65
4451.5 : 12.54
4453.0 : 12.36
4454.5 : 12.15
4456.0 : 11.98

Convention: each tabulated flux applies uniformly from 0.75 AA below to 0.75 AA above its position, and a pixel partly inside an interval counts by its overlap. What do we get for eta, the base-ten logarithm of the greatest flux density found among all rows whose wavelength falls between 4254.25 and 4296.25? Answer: 1.05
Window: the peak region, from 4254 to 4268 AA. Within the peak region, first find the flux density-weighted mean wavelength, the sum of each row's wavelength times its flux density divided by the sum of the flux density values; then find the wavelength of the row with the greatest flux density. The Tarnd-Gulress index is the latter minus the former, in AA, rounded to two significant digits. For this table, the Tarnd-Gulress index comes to 4.4 AA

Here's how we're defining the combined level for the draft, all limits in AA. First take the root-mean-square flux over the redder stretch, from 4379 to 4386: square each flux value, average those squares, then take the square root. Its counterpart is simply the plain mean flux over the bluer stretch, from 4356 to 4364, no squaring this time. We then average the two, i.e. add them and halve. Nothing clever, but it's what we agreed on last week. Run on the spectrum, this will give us 11.4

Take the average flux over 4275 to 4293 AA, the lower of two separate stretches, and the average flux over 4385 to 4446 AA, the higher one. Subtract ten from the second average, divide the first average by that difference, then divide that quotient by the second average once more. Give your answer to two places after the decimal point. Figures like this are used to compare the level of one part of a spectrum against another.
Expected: 0.41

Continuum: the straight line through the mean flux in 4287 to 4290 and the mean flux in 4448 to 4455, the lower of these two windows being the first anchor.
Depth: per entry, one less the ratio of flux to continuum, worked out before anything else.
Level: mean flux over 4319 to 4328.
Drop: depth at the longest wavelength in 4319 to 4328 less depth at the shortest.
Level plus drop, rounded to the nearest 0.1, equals 11.1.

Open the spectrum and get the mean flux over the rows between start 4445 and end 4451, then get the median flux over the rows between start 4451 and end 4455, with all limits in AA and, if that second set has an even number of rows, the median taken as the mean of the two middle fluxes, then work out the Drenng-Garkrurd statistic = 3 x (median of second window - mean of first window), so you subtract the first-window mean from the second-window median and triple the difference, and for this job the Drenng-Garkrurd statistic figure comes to -0.8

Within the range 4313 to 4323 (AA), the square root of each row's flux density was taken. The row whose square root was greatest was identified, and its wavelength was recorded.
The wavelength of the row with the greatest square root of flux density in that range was 4319.5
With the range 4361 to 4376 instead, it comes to 4366.0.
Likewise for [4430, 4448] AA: 4439.5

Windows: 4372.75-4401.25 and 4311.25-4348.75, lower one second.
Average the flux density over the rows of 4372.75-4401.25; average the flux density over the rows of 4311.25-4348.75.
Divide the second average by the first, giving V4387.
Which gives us 0.96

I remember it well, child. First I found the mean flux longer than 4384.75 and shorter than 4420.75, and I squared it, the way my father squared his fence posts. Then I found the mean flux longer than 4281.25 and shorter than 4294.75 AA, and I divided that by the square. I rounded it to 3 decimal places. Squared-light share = 0.074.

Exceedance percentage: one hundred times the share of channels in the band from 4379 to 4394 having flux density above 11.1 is 50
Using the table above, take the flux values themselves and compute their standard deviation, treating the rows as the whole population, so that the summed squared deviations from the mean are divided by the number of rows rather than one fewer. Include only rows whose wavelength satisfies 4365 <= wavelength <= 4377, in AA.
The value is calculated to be 0.14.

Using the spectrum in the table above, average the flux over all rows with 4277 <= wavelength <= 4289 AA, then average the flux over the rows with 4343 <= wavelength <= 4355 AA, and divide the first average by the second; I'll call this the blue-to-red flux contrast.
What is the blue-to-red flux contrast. 0.92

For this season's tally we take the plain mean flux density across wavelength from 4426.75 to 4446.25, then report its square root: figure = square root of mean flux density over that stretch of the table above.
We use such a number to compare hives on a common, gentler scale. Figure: 3.53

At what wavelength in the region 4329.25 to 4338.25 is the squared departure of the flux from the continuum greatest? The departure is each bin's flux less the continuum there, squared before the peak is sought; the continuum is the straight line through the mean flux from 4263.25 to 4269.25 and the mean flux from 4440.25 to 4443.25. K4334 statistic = 4337.5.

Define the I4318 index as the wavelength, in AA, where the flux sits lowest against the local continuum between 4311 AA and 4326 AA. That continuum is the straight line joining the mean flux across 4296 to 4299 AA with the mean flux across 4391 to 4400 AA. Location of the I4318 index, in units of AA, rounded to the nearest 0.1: 4312.0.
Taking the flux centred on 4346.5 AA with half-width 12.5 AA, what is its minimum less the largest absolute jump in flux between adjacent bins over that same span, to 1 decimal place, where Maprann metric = 9.6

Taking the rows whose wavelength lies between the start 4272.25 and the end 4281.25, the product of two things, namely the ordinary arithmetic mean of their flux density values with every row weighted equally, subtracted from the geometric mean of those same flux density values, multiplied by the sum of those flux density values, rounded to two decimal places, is -0.59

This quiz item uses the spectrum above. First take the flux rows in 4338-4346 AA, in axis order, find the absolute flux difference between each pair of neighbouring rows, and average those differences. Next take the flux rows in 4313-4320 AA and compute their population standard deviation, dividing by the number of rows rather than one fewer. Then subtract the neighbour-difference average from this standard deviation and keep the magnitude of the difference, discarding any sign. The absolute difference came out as 0.5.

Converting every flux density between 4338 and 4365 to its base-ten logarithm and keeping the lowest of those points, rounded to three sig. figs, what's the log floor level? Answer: 1.01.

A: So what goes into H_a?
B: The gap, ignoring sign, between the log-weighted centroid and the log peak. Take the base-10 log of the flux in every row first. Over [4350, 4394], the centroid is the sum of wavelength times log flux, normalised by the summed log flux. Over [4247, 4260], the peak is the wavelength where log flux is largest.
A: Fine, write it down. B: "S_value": 115.4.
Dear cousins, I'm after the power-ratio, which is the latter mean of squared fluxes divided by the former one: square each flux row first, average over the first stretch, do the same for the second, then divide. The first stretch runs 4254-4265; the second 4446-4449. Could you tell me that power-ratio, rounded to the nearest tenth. 1.4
